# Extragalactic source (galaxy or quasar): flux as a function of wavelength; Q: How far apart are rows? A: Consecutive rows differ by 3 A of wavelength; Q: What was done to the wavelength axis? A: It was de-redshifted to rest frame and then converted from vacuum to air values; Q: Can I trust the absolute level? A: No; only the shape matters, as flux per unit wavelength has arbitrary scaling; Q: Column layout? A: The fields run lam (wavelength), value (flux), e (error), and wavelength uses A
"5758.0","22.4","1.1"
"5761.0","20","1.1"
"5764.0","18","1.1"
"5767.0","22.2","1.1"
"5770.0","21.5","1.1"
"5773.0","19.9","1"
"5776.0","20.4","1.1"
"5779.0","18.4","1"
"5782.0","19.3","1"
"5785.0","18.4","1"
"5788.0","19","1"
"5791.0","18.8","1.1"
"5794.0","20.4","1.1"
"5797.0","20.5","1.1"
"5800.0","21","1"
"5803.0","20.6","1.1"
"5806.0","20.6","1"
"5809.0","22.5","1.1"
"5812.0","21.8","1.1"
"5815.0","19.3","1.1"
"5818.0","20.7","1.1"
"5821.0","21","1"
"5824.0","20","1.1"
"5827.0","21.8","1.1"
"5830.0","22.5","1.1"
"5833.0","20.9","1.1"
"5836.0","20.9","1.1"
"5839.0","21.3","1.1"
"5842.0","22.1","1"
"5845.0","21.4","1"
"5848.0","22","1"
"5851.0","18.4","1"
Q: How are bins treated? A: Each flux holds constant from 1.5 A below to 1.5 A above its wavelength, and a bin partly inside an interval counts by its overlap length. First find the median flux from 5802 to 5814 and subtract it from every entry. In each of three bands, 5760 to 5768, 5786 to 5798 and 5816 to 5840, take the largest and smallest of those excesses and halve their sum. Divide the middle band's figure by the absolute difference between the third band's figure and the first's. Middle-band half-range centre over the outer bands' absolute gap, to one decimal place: -1.3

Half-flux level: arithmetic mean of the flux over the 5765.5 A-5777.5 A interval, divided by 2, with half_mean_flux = 10.5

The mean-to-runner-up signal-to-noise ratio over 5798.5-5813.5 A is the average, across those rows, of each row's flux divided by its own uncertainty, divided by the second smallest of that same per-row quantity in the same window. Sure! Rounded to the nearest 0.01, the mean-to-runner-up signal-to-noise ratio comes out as 1.02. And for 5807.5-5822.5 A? 1.04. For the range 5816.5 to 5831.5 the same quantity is 1.04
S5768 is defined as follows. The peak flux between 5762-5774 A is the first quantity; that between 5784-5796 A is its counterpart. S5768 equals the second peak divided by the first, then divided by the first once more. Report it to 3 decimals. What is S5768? 0.041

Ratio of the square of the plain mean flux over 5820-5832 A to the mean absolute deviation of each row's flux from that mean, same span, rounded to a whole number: 551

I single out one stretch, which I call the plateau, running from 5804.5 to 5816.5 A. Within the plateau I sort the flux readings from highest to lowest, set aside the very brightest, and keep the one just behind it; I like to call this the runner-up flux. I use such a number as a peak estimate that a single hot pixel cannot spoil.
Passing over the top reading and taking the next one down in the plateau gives 21.8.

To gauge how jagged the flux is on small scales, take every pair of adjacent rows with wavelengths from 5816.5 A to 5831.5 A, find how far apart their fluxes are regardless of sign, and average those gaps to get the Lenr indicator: 0.95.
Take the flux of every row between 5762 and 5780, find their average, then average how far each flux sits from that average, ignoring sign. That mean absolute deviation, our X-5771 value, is 1.30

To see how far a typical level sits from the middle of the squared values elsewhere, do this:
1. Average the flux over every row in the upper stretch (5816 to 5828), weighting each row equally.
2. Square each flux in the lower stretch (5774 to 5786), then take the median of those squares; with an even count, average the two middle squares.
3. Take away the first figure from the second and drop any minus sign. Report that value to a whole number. 335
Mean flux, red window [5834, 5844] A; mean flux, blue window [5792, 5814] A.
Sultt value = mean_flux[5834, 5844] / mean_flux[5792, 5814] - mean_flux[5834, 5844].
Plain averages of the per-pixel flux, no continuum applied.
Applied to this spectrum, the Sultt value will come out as -20.4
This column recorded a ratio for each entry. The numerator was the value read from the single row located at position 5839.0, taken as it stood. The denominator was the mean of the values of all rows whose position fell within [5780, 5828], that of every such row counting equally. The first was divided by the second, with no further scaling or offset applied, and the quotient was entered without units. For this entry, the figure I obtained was 1.05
